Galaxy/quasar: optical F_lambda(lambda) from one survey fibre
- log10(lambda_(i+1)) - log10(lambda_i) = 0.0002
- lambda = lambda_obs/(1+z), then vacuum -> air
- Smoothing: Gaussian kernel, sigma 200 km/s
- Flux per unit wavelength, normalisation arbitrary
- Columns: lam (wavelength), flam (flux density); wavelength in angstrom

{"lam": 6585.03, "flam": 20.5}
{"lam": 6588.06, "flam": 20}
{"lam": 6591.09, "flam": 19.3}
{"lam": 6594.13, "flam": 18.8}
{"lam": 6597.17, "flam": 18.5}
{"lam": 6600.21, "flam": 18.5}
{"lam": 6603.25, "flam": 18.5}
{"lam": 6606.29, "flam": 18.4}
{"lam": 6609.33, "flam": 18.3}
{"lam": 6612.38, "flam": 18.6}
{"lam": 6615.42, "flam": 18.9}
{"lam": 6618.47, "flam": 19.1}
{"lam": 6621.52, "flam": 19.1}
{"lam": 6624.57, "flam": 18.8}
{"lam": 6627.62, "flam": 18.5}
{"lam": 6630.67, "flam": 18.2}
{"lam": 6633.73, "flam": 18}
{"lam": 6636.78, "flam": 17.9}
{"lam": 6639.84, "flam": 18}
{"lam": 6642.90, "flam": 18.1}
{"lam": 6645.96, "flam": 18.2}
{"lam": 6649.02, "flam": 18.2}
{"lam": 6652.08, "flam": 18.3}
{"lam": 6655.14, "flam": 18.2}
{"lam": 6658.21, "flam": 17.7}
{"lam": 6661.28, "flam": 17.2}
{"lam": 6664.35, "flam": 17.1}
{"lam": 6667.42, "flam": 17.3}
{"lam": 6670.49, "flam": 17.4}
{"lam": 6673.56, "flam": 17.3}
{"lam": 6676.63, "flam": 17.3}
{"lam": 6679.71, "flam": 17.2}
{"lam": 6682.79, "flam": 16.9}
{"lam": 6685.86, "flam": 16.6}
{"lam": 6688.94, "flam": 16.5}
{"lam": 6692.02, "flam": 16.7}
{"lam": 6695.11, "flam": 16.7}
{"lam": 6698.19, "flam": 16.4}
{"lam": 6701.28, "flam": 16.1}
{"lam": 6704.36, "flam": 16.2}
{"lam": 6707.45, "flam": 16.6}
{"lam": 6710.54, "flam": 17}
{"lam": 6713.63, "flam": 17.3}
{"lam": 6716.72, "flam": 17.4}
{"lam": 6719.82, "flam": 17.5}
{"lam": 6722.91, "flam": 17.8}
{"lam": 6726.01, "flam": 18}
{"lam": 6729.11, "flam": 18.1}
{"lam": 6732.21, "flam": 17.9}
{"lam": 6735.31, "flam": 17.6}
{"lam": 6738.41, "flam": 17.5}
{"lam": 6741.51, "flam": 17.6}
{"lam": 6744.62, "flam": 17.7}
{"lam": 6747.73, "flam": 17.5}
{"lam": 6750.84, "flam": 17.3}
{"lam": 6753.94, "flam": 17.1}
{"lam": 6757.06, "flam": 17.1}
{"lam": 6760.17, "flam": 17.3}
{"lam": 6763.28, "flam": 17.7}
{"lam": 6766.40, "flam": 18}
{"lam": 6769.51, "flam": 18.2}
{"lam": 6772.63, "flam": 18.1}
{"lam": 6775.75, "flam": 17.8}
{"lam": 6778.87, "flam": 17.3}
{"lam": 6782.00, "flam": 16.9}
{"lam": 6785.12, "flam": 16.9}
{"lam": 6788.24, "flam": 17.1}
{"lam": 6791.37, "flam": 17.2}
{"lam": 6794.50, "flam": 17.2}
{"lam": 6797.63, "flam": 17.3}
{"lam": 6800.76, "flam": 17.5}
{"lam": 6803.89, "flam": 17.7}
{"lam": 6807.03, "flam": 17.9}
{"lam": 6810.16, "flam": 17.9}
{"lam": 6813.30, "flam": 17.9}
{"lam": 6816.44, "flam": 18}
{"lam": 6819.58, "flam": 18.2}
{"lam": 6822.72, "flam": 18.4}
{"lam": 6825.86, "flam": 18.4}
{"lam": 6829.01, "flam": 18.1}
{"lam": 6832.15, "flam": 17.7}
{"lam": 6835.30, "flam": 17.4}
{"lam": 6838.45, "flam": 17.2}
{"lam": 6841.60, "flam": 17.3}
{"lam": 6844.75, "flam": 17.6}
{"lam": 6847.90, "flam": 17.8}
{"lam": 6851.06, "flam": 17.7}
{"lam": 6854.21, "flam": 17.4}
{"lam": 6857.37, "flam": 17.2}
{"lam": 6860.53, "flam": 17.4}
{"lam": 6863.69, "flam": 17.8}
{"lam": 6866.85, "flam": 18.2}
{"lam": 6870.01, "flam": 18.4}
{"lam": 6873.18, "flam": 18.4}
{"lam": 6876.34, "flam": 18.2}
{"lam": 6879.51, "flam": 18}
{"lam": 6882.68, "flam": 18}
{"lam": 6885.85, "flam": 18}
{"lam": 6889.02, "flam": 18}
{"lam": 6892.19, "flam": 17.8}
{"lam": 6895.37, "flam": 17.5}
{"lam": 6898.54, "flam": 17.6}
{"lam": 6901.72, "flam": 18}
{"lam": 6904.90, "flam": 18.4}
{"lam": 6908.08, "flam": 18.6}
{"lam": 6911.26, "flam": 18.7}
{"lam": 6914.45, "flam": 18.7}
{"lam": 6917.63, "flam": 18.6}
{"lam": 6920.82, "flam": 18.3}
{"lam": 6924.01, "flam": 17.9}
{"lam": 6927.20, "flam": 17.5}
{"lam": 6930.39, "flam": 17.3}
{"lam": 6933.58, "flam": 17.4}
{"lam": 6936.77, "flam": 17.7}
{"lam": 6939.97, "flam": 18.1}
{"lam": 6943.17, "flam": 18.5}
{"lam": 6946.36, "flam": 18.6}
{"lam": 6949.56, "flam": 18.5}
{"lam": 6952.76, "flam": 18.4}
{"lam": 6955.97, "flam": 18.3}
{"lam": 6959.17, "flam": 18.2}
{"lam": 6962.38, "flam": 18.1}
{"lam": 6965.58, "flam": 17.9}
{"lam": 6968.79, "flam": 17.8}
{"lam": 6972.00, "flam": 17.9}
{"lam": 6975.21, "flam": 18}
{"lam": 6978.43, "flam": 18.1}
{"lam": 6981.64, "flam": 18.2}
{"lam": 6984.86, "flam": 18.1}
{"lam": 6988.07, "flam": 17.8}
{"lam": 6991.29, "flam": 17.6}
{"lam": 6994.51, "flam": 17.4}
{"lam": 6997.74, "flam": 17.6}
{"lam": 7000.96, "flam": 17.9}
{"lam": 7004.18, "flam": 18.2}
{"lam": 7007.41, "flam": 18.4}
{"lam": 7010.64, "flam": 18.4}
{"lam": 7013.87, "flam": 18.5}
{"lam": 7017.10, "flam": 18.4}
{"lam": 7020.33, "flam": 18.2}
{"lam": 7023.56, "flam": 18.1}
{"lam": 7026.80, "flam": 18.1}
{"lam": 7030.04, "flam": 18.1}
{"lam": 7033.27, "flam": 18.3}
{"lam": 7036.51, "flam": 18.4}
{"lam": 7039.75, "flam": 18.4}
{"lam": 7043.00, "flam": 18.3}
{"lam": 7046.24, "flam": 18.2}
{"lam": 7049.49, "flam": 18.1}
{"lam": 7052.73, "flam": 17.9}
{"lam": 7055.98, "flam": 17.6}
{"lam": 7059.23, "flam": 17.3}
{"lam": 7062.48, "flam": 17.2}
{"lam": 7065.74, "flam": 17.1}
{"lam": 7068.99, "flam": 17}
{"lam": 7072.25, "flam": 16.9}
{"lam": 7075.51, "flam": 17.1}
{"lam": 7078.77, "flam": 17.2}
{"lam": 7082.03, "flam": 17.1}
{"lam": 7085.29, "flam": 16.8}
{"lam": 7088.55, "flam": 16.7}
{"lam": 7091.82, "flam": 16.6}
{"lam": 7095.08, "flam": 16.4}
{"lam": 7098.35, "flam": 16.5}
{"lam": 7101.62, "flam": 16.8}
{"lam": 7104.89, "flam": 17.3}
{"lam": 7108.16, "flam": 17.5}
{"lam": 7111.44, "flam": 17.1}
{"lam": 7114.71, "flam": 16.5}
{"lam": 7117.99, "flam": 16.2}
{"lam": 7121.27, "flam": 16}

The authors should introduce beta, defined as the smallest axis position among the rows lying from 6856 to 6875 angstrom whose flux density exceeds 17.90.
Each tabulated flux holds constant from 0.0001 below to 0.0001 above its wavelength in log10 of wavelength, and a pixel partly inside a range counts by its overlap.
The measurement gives 6866.85 angstrom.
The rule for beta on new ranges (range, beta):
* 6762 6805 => 6766.40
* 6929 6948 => 6939.97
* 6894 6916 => 6901.72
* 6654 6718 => 6655.14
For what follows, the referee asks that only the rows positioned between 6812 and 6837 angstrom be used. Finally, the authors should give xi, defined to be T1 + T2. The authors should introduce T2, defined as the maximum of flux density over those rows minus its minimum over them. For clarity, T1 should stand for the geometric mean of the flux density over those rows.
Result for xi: 19.0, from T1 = 18.0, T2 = 1.00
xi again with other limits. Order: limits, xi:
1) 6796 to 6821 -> 18.7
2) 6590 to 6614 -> 19.6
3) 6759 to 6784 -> 19.0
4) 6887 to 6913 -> 19.3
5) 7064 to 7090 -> 17.5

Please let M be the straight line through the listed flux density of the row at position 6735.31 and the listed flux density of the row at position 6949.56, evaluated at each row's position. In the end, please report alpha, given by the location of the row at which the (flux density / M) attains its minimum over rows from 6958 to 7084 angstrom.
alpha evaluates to 7072.25 angstrom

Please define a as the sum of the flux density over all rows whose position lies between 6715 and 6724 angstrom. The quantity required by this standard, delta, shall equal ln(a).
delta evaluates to 3.96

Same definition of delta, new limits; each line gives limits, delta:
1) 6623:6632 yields 4.02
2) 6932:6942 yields 3.97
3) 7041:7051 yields 4.00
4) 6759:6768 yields 3.97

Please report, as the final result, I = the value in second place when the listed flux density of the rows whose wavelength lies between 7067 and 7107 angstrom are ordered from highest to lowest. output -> 17.2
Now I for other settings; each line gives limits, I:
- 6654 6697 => 17.7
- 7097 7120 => 17.3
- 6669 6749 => 18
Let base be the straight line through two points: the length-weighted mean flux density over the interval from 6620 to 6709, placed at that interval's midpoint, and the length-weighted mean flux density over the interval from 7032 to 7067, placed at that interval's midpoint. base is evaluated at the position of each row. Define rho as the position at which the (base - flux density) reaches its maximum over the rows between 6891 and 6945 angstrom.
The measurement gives 6930.39 angstrom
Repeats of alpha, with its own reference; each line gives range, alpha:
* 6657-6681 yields 6664.35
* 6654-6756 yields 6701.28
